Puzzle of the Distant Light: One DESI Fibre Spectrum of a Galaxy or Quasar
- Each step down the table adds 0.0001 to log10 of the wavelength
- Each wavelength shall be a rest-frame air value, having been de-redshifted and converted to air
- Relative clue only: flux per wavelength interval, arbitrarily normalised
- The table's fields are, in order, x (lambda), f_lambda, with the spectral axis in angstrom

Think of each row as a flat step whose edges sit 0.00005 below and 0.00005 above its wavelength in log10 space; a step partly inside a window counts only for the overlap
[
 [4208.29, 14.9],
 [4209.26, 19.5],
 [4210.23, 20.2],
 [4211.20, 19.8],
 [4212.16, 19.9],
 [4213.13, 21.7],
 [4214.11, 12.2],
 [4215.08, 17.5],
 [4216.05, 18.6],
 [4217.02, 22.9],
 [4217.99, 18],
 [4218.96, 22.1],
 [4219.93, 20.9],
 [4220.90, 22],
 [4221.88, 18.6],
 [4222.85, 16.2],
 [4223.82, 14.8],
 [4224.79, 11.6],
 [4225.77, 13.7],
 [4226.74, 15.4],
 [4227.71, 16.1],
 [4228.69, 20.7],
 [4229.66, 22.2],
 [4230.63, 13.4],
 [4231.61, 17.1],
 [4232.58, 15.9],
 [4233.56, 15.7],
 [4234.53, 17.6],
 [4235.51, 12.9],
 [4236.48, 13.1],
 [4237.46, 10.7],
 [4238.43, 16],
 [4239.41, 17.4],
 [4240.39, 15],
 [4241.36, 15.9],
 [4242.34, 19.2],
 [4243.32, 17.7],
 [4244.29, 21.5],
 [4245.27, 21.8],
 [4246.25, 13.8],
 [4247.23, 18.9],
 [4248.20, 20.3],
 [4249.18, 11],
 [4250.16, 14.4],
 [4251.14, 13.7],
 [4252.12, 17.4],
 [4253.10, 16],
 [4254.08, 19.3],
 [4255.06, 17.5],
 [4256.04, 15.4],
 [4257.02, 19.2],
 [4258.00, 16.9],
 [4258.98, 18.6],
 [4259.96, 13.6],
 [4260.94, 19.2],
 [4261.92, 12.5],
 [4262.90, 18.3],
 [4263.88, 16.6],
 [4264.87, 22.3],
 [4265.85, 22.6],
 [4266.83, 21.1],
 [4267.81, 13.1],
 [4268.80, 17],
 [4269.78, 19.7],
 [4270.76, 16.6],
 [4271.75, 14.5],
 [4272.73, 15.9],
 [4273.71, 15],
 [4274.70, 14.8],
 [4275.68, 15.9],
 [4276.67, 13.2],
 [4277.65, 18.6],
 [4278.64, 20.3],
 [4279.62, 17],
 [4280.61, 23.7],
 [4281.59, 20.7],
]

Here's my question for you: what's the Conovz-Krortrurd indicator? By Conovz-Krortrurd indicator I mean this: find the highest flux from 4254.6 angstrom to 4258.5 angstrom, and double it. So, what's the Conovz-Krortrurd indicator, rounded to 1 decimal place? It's 38.4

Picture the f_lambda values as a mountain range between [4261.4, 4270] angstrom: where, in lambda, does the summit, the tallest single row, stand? 4265.85 angstrom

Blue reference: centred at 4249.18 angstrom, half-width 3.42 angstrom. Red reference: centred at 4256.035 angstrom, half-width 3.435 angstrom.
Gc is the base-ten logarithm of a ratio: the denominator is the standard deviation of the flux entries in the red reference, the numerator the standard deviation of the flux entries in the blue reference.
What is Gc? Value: 0.33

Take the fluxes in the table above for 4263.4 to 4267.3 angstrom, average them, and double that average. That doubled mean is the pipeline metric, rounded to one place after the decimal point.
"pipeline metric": 41.3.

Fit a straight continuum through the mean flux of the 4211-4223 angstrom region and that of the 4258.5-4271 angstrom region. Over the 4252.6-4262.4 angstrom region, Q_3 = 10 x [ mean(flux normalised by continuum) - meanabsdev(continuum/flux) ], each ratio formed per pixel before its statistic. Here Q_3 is 8.0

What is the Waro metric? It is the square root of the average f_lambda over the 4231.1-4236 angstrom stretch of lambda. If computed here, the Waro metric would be 3.98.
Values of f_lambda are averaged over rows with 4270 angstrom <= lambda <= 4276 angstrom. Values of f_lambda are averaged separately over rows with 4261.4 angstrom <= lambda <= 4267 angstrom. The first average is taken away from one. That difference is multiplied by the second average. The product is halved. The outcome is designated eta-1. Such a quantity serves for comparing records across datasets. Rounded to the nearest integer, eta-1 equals -137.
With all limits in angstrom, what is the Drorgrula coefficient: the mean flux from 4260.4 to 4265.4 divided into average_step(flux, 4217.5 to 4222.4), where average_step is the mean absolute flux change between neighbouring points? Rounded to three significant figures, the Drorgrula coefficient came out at 0.138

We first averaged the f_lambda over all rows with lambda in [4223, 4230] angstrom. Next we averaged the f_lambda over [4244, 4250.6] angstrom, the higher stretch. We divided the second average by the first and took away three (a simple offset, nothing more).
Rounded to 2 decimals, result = -1.94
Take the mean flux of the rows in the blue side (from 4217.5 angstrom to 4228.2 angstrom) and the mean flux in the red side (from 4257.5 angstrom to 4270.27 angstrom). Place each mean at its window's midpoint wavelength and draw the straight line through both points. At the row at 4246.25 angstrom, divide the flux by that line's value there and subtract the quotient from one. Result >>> 0.21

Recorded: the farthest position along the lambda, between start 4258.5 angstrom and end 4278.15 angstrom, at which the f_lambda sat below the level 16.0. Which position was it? 4276.67 angstrom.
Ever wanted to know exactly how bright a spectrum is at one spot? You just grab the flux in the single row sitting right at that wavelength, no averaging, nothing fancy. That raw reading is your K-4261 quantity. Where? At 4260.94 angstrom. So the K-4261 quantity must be 19.2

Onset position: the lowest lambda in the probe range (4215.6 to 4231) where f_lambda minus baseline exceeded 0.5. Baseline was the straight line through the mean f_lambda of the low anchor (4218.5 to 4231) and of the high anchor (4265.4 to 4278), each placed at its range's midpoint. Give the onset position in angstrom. 4216.05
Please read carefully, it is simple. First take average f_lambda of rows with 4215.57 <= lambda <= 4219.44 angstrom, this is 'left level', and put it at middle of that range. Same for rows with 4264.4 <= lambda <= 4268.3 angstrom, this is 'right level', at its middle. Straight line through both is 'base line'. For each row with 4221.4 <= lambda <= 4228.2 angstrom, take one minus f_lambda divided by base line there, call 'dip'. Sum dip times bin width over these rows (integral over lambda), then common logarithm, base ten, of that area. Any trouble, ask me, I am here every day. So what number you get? 0.23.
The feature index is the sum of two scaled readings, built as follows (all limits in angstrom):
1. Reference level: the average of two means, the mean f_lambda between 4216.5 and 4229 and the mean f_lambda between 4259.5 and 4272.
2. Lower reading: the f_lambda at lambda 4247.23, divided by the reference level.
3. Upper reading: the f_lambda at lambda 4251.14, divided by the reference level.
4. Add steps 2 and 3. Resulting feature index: 1.84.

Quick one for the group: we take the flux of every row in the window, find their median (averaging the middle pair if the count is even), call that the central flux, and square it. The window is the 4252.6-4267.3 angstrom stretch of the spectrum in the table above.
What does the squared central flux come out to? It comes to 335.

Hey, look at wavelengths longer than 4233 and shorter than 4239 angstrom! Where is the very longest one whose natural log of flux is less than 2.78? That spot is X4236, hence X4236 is 4238.43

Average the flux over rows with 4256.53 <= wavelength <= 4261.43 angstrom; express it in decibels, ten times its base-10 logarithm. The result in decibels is 12.4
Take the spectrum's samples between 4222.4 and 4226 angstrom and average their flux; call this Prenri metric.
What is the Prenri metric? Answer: 14.1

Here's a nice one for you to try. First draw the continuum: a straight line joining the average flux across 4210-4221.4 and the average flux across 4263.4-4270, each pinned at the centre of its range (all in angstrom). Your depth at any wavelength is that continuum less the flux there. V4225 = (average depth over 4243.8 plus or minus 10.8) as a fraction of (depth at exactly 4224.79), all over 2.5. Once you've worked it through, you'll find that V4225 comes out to 0.15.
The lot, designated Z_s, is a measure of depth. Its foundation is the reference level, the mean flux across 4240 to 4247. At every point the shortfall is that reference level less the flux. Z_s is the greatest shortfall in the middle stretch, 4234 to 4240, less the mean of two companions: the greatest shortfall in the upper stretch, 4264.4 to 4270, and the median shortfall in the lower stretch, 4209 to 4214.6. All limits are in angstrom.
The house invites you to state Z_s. 5.8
